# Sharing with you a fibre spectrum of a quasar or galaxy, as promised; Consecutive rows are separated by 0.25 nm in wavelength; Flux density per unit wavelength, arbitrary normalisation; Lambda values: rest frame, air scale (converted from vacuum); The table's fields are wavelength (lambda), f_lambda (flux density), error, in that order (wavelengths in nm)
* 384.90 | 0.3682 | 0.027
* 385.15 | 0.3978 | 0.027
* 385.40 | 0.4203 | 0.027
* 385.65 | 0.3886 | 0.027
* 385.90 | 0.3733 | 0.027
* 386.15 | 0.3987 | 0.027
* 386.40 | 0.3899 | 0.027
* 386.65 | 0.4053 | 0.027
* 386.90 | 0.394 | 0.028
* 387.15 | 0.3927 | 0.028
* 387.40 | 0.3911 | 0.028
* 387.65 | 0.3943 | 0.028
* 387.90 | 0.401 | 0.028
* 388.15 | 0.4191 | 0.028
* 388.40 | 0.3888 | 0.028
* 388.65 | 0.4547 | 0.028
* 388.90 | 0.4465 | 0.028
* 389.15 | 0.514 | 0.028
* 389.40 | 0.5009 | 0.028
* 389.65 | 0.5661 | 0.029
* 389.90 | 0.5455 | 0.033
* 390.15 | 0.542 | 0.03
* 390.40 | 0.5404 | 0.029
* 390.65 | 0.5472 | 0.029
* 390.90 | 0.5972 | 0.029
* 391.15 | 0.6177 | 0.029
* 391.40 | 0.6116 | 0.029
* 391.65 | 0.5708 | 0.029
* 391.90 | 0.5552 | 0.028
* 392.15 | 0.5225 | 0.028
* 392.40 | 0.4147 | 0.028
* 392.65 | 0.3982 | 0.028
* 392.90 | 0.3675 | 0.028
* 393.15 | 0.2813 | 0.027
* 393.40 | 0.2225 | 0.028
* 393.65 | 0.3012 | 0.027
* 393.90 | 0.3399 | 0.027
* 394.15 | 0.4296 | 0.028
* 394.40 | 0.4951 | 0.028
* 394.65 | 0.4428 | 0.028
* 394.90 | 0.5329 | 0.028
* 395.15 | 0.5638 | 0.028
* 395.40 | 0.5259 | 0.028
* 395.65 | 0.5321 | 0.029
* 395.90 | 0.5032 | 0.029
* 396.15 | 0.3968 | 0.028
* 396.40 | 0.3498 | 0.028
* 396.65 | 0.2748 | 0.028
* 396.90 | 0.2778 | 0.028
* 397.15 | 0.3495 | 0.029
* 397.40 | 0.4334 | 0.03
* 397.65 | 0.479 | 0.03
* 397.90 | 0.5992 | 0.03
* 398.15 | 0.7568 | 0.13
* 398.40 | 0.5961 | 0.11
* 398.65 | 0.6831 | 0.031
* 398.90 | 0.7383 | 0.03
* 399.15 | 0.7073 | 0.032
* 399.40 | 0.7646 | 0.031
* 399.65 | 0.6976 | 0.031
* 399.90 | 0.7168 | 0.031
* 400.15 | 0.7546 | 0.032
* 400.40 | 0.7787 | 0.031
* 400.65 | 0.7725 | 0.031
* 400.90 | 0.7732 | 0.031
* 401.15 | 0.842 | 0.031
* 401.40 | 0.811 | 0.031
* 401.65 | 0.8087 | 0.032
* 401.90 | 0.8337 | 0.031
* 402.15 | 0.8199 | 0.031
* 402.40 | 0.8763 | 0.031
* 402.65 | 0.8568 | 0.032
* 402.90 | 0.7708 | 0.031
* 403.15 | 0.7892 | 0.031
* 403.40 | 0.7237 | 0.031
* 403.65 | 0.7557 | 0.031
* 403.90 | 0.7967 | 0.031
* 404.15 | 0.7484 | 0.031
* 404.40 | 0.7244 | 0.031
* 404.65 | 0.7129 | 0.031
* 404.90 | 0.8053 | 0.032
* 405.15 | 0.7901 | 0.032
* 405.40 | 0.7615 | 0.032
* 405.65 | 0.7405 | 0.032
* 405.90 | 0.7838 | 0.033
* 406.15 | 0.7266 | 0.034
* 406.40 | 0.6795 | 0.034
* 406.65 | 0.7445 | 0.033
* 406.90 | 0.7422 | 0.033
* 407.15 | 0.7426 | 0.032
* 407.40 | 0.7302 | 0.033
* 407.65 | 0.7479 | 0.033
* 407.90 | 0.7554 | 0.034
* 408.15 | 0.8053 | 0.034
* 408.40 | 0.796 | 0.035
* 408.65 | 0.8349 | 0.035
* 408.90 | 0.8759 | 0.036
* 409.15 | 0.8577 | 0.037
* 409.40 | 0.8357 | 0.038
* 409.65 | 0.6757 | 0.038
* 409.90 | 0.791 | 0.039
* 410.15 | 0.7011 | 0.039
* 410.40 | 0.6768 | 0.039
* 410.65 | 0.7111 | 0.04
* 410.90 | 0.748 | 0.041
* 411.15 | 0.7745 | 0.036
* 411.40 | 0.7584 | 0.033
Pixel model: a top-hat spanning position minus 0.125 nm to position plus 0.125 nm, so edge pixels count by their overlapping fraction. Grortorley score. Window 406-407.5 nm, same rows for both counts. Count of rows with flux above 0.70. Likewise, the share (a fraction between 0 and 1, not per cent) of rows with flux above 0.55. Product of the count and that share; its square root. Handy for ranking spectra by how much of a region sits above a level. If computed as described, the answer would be 2.24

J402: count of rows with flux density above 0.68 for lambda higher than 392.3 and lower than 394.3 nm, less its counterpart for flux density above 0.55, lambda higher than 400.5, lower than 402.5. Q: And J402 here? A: -8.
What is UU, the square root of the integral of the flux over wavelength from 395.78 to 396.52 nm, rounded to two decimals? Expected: 0.56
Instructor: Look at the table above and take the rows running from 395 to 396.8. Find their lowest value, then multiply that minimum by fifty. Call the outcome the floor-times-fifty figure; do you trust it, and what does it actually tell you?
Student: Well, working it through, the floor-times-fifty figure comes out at 14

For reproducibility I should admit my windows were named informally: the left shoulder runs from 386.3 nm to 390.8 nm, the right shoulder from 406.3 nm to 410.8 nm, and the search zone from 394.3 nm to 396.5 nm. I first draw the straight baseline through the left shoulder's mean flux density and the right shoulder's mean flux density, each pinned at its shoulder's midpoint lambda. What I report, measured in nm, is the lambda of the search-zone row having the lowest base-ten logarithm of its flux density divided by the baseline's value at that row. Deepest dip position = 396.40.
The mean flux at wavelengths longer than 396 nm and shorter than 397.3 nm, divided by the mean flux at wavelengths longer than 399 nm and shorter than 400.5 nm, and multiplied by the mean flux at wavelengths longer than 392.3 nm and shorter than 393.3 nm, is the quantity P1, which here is 0.164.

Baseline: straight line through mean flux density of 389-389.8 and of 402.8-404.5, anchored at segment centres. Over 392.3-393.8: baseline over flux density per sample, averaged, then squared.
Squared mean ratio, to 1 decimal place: 3.5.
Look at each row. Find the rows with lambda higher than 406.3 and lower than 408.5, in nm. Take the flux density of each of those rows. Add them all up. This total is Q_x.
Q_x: 6.7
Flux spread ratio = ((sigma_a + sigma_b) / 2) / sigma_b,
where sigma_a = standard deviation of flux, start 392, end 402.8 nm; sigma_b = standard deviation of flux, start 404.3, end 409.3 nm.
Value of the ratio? 2.5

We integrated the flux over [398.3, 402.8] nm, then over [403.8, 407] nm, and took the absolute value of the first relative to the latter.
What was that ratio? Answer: 1.4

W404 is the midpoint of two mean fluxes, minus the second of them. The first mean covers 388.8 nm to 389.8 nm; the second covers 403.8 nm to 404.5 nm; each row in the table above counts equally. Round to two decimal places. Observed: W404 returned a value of -0.12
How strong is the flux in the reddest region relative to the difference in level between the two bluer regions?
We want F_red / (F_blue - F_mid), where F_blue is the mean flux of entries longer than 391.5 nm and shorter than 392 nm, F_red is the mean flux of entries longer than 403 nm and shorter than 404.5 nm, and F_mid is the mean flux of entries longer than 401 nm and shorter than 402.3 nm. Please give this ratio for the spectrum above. -3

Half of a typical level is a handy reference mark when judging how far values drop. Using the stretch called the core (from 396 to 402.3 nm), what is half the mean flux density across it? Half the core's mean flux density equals 0.32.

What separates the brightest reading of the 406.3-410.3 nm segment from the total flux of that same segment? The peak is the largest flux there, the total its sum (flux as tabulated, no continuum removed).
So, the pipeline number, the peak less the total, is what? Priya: -11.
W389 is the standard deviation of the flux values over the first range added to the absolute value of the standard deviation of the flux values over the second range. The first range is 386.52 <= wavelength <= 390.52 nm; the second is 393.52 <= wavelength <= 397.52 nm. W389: 0.16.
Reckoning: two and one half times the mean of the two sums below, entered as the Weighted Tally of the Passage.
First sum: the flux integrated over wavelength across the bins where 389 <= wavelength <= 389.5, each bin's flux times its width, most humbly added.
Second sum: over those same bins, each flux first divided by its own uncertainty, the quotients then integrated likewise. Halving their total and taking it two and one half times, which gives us 12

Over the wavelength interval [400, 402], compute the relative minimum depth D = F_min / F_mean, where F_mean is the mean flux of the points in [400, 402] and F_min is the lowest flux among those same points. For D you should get 0.95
